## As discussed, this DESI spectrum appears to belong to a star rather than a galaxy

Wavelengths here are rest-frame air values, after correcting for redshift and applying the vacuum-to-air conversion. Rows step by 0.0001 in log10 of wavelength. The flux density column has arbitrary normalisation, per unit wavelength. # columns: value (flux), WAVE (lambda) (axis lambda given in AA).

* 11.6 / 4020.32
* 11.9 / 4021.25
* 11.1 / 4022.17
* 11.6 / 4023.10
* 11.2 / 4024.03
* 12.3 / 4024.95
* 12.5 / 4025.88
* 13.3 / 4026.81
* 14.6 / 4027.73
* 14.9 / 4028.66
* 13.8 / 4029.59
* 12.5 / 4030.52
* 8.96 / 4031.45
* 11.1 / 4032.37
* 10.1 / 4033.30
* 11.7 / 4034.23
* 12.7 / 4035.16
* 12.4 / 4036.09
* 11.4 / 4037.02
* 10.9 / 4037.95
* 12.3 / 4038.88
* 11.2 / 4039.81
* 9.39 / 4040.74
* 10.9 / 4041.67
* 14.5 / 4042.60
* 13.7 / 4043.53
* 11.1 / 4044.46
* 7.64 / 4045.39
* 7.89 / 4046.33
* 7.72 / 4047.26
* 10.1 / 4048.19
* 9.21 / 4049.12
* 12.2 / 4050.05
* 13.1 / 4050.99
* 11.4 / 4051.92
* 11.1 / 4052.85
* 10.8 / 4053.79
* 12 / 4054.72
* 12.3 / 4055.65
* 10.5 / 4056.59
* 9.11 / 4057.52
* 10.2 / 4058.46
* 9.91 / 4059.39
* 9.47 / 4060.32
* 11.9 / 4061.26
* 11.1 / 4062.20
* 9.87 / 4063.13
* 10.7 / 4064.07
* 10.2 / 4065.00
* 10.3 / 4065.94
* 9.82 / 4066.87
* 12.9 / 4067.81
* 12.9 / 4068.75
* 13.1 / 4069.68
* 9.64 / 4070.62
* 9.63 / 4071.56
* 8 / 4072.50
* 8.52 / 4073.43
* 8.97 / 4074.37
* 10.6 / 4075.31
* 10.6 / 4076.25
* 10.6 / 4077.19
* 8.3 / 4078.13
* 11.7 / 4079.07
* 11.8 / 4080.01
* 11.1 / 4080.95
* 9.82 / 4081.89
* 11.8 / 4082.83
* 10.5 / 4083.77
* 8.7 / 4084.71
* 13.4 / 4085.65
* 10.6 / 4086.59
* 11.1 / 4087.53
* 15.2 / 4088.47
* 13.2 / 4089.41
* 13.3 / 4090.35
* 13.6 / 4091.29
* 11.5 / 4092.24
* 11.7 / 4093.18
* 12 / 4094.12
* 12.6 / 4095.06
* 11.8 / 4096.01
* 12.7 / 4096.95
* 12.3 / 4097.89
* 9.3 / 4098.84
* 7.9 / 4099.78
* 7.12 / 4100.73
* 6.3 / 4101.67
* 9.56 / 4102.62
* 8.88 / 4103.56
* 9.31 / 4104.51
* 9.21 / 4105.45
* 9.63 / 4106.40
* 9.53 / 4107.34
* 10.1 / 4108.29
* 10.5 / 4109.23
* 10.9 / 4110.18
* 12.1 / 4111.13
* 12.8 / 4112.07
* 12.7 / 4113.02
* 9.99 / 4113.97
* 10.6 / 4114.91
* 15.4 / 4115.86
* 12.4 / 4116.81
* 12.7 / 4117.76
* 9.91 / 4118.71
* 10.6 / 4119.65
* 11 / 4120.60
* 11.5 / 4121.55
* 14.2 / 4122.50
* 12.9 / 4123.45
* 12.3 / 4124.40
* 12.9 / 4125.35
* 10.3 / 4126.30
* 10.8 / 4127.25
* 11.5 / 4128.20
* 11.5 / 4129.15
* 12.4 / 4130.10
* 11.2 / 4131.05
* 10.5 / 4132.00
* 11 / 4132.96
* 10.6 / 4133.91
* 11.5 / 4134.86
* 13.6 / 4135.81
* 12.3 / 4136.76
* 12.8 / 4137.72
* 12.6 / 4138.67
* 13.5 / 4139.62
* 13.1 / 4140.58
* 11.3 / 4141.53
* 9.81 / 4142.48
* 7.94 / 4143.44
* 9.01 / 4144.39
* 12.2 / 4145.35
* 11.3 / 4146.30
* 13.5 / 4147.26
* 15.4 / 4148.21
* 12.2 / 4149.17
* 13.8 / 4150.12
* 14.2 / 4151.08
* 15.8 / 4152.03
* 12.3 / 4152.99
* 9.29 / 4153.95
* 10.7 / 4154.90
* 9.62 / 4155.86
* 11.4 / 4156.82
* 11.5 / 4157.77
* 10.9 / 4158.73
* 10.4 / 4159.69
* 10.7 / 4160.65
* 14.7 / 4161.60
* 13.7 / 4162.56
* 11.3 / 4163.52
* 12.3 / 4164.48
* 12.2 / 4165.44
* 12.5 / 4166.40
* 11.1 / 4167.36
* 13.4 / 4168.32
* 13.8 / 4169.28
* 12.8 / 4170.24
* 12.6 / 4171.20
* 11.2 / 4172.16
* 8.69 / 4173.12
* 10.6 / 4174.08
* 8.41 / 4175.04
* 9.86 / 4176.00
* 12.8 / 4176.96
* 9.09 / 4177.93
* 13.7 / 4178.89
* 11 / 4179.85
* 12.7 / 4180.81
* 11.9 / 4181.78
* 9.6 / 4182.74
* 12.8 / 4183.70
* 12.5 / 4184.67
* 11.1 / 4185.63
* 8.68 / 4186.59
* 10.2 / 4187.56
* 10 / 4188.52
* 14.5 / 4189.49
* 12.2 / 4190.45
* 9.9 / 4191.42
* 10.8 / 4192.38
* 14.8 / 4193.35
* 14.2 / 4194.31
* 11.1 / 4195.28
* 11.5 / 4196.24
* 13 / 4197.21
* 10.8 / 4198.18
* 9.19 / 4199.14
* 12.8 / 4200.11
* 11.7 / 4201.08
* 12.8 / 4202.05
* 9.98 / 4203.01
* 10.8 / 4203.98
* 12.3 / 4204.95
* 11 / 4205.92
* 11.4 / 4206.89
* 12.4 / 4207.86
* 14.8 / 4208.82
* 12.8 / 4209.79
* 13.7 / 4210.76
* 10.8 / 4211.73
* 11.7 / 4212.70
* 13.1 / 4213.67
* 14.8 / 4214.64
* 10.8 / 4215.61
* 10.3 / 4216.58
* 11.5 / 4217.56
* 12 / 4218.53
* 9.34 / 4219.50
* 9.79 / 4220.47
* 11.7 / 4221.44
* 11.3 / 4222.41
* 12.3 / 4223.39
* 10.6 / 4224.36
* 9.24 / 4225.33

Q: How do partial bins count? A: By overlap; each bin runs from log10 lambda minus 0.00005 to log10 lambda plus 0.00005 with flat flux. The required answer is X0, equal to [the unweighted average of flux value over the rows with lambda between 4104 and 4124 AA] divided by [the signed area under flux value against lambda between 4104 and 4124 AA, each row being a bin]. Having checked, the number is 0.050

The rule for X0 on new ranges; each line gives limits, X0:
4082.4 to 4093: 0.094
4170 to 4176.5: 0.155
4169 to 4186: 0.059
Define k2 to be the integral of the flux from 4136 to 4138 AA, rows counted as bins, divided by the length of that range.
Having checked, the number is 12.6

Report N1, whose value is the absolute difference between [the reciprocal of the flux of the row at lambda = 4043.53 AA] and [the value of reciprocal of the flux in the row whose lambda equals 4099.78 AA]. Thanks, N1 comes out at 0.05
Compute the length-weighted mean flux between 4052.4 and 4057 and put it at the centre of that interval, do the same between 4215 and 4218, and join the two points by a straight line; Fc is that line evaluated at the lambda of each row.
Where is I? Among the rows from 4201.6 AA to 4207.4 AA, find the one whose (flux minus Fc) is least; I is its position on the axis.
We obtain 4203.01 AA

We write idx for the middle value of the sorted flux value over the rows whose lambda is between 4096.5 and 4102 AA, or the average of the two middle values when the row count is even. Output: 8.6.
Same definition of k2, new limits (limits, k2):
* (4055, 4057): 11.5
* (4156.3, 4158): 11.4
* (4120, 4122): 11.2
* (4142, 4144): 8.9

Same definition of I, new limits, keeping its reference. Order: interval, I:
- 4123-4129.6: 4126.30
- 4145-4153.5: 4146.30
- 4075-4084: 4078.13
